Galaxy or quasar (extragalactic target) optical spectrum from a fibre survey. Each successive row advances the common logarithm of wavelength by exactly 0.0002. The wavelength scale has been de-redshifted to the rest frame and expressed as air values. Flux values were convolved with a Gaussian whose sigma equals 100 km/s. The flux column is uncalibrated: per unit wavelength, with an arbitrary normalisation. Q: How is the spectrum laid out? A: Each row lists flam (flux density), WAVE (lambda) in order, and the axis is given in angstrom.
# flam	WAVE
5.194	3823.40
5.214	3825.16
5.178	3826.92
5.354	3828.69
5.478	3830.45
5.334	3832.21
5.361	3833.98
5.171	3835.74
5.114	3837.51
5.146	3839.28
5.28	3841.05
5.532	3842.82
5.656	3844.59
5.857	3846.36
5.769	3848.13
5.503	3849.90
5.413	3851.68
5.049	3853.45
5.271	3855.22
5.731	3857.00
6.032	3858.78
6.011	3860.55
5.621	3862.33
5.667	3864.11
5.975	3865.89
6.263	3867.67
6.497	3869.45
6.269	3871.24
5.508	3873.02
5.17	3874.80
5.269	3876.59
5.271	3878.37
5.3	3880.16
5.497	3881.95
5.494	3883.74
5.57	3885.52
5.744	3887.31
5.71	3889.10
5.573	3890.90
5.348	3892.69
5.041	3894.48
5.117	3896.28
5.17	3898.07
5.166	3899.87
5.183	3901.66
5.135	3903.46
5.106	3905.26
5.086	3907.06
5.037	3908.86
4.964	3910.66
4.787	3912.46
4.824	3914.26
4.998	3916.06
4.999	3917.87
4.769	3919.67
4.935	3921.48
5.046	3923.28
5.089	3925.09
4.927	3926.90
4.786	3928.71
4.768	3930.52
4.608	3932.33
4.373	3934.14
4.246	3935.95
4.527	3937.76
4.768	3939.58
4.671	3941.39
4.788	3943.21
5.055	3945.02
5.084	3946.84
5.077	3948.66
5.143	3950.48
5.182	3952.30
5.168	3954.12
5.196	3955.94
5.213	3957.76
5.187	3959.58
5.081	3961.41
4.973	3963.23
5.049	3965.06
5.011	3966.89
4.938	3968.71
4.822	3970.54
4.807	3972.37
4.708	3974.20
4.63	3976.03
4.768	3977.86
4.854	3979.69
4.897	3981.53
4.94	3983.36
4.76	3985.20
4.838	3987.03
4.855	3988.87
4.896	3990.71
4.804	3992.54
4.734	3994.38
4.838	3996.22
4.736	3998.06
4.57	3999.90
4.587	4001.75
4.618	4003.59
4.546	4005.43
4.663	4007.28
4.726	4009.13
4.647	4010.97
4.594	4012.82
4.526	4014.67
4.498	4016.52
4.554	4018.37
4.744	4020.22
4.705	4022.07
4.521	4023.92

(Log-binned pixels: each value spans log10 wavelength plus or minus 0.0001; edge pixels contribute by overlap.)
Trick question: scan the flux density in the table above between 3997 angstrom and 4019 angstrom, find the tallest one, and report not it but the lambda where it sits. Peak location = 3998.06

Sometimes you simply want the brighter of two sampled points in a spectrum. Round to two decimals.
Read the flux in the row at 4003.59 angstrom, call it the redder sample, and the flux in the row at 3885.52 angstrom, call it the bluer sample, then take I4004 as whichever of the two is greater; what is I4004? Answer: 5.57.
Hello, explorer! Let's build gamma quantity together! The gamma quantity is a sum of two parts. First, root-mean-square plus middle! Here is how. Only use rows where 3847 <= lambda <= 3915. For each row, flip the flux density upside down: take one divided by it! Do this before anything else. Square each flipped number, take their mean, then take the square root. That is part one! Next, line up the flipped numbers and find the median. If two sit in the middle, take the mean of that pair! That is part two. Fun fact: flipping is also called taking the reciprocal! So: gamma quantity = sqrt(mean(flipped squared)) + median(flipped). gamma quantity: 0.37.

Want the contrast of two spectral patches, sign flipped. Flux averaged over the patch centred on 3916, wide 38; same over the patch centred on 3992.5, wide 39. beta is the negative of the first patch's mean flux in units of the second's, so -1.04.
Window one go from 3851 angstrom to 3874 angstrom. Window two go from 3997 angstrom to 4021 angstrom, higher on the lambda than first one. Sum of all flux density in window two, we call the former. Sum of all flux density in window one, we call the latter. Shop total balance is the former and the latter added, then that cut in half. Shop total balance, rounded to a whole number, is 68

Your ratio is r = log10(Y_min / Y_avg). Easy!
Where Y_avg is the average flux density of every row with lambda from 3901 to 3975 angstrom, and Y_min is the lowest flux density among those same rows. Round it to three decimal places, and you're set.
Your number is -0.065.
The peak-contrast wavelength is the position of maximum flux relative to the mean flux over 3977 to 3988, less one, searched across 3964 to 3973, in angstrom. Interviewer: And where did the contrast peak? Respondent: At 3965.06 angstrom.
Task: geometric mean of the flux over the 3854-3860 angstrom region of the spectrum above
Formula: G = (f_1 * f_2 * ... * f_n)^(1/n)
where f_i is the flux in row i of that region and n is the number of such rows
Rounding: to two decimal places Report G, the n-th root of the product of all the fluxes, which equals 5.67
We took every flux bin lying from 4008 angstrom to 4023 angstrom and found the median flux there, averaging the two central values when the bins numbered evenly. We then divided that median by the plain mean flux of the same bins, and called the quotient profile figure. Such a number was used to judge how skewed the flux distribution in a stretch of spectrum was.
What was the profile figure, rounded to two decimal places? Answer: 1.00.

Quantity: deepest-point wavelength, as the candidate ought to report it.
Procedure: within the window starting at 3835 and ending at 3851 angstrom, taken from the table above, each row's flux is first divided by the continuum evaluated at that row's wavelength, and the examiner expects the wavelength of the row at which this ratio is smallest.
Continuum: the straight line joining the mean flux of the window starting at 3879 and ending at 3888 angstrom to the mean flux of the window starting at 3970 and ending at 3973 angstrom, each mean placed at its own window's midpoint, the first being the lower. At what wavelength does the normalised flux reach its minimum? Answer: 3837.51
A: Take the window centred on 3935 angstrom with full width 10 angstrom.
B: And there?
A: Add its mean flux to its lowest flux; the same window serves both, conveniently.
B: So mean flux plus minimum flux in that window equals 8.8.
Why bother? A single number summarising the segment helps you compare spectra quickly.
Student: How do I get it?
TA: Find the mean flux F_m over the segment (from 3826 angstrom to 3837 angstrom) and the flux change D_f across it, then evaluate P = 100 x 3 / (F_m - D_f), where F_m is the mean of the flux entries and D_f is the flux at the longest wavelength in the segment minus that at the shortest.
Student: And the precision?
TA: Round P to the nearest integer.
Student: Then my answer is 56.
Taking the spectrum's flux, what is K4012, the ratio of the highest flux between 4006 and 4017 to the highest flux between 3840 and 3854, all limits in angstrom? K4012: 0.807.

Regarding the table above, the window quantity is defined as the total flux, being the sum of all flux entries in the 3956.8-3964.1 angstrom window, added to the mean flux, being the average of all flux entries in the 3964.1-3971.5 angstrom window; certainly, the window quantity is 25.4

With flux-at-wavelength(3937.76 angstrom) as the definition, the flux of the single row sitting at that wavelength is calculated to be 4.527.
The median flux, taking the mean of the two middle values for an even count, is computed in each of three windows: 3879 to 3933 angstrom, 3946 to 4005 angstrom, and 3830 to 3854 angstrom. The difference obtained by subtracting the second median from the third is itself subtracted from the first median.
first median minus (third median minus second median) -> 4.58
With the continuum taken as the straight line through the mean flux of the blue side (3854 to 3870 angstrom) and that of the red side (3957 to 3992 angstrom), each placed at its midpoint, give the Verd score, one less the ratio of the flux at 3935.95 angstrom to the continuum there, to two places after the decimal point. 0.19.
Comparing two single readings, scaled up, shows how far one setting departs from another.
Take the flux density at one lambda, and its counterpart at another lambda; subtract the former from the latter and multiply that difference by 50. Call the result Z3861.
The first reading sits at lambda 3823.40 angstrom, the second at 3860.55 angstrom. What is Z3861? 41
